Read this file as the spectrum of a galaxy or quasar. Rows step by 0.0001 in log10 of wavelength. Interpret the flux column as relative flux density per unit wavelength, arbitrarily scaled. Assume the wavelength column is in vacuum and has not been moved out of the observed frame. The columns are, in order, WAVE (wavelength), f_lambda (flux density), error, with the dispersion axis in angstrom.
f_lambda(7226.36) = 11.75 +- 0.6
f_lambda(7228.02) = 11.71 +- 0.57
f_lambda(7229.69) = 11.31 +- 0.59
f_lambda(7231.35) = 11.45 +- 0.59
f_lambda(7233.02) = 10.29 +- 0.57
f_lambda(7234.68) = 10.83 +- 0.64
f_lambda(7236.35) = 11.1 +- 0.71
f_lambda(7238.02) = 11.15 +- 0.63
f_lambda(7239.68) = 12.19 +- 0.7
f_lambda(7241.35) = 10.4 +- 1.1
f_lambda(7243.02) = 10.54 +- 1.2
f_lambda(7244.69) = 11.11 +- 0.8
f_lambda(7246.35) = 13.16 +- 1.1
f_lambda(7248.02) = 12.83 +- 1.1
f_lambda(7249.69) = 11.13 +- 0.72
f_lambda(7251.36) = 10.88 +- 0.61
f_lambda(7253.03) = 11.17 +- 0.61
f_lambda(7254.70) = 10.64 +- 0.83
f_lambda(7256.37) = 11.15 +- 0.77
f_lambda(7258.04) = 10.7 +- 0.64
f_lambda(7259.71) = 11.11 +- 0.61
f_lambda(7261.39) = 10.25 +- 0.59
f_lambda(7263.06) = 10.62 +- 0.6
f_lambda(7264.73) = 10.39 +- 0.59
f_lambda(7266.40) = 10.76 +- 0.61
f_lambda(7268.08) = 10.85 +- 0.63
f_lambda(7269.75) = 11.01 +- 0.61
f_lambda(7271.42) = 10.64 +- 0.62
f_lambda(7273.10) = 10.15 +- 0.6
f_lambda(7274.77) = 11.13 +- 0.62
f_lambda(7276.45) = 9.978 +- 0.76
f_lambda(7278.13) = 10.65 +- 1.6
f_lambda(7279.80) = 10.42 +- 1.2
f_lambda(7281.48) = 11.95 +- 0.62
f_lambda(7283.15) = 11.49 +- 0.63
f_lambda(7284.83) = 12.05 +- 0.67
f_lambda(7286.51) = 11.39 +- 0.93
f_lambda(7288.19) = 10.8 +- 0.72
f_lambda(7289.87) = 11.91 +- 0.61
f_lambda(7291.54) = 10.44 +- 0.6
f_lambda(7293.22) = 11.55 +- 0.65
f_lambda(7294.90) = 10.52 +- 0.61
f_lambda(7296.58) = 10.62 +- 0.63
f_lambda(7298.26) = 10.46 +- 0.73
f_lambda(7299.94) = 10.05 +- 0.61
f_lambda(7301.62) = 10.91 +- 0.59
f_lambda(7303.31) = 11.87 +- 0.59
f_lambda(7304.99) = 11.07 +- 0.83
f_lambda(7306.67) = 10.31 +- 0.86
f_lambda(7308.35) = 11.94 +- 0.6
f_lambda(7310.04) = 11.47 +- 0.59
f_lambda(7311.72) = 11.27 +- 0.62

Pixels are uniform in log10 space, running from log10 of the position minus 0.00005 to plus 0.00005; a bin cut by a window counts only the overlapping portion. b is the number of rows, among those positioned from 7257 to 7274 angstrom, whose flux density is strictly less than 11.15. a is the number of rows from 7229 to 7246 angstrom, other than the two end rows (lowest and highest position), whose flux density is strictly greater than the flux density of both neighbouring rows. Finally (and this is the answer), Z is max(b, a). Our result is 10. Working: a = 2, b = 10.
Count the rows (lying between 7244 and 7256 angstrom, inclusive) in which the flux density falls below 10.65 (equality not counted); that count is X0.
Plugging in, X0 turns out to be 1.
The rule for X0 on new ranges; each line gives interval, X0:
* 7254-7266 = 4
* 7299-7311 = 2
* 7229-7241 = 1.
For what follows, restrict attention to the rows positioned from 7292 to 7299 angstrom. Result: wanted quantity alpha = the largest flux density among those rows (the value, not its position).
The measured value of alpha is 11.55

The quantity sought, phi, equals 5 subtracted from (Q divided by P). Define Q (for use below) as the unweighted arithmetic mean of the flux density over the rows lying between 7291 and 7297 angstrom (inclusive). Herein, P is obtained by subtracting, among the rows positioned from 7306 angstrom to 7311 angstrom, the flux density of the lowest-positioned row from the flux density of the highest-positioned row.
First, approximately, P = 1.2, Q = 10.8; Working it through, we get 4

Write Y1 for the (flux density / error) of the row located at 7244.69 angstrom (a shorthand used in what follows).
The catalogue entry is 13.9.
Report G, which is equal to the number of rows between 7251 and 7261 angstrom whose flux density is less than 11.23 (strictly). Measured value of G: 6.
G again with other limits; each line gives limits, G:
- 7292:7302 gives 5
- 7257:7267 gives 6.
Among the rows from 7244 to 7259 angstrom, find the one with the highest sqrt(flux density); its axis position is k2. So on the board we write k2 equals 7246.35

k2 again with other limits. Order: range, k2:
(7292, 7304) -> 7303.31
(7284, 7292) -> 7284.83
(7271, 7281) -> 7274.77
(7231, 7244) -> 7239.68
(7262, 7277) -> 7274.77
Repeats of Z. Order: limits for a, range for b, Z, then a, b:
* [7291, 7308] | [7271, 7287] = 6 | 3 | 6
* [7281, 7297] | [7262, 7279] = 10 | 3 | 10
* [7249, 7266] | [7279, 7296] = 4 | 4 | 4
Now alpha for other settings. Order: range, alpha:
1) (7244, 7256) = 13.16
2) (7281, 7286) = 12.05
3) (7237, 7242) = 12.19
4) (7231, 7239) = 11.45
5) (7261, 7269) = 10.85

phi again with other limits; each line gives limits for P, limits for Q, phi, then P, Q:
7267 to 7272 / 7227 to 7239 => -58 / -0.2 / 11.1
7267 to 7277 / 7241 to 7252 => -18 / -0.9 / 11.4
